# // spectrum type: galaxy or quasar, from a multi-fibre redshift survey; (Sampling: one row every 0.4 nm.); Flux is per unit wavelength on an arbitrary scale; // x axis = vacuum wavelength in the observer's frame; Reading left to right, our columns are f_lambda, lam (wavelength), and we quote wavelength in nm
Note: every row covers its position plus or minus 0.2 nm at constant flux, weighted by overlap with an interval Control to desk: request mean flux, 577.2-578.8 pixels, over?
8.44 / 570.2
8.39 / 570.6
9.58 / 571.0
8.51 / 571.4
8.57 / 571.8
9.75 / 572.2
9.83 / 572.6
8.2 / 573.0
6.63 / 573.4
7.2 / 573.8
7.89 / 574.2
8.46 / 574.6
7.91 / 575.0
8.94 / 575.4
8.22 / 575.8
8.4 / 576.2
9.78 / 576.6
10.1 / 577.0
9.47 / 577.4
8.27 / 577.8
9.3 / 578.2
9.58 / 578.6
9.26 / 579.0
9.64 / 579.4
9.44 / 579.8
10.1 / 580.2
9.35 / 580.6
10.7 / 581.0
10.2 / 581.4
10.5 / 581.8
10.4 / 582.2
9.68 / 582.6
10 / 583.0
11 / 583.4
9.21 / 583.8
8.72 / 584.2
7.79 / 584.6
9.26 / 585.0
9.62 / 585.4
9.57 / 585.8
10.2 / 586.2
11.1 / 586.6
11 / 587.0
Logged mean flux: 9.2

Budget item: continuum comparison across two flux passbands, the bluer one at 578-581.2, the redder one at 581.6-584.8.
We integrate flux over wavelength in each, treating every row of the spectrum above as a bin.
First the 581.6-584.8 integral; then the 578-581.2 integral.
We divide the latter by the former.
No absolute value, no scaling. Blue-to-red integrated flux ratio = 1.00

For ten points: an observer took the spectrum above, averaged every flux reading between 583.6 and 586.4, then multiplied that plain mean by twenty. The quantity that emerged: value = 184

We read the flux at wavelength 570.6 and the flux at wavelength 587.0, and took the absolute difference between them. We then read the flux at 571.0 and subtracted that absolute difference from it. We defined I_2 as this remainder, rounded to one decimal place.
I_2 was 7.0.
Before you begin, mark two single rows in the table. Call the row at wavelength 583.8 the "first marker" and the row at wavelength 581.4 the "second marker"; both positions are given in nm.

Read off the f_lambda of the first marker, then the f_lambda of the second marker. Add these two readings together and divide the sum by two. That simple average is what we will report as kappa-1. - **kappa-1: 9.7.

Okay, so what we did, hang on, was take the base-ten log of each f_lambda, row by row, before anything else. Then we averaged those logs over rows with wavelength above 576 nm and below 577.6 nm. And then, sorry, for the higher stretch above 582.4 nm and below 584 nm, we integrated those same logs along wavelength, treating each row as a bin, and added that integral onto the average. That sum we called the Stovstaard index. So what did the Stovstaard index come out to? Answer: 2.57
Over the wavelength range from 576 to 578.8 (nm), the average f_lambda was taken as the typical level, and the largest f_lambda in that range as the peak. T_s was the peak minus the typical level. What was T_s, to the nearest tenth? 0.8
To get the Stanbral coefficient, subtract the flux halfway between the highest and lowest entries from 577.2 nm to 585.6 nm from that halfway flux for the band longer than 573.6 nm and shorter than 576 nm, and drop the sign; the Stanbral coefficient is 1.3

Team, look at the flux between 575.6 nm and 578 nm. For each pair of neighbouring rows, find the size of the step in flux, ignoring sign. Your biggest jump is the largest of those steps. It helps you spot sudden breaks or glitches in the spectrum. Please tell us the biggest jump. 1.4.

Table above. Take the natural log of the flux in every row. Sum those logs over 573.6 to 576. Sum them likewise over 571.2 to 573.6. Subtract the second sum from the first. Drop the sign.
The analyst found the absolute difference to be 0.31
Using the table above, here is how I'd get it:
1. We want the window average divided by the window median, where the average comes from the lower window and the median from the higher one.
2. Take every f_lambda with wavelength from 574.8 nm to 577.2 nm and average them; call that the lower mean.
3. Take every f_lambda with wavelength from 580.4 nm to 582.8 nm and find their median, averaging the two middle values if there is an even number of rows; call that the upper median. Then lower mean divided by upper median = 0.86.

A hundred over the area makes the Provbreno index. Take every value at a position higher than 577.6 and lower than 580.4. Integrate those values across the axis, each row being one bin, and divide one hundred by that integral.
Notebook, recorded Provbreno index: 3.81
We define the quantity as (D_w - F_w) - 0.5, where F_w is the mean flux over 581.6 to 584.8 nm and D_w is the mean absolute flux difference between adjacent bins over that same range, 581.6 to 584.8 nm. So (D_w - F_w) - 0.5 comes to -9.4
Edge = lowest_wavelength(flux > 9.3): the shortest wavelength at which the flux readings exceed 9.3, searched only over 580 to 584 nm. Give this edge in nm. 580.2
